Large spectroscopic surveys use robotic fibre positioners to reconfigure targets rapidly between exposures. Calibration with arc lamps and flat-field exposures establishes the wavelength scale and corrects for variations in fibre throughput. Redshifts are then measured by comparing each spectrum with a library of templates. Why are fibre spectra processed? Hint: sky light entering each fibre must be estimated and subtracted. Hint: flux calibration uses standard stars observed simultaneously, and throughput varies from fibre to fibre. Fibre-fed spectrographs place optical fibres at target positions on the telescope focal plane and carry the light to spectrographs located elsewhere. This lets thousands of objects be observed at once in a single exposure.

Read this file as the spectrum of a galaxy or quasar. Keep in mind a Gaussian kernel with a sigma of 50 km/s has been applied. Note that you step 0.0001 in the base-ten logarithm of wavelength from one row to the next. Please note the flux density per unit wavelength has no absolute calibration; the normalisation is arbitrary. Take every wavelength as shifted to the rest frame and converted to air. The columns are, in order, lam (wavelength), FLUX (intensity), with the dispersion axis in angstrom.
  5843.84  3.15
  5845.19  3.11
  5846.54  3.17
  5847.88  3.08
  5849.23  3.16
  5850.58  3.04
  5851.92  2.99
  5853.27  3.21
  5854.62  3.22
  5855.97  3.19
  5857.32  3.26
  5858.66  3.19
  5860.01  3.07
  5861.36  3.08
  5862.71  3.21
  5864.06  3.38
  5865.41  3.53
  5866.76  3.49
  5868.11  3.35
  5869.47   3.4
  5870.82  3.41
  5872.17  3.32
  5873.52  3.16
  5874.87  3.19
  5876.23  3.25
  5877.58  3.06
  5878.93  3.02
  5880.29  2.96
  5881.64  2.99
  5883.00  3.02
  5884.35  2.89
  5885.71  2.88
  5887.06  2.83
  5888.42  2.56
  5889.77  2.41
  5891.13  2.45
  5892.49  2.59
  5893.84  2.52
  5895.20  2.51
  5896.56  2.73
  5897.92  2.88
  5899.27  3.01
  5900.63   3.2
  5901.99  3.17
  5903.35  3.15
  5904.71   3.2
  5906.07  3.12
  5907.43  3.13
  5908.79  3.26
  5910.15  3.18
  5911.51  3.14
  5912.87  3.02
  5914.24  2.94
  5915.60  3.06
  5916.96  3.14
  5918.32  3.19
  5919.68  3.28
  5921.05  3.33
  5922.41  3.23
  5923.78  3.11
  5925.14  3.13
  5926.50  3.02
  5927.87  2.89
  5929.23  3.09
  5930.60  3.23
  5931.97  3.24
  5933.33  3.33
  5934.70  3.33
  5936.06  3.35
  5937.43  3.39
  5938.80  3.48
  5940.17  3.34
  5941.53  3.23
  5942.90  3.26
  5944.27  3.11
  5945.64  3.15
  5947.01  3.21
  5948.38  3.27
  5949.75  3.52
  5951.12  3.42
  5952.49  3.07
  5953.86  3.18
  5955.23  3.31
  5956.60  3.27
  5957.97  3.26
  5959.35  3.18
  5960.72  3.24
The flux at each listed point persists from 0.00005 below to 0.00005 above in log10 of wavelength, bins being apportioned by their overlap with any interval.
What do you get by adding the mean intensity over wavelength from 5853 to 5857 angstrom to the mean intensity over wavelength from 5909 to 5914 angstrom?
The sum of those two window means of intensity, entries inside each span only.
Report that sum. 6.32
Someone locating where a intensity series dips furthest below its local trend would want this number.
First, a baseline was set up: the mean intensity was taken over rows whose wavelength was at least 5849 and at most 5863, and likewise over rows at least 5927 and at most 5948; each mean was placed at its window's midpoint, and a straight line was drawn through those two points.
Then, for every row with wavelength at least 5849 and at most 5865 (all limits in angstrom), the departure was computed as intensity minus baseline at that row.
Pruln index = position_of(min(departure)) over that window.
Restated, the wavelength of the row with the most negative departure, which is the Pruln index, 5851.92 angstrom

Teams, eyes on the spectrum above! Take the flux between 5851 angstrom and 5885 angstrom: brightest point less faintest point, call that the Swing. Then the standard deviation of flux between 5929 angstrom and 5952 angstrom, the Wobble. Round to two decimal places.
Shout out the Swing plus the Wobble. 0.76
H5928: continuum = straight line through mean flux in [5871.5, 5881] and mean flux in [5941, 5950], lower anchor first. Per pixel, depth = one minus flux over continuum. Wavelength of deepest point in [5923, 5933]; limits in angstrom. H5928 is 5927.87 angstrom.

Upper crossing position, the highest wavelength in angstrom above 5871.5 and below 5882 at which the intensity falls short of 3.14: 5881.64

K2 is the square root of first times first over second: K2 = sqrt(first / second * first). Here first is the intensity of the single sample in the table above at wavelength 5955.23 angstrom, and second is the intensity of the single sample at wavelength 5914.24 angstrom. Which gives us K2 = 1.93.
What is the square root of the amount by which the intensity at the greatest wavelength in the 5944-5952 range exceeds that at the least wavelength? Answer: 0.56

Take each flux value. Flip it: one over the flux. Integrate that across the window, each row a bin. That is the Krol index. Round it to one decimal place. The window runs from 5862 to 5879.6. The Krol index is 5.4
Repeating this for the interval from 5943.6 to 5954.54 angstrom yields 3.4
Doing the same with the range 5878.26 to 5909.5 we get 10.9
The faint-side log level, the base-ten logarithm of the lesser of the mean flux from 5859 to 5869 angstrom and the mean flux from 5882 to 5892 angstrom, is 0.435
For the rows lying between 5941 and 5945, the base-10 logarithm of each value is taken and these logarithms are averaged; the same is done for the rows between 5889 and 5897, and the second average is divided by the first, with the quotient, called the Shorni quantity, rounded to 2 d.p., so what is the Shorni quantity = 0.80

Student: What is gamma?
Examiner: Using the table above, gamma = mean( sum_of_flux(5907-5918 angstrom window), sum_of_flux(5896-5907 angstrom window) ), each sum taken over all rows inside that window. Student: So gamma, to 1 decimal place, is 24.7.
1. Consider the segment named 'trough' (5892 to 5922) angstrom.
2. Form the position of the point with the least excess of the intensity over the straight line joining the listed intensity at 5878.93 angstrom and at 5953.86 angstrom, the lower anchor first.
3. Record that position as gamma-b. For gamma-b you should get 5895.20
